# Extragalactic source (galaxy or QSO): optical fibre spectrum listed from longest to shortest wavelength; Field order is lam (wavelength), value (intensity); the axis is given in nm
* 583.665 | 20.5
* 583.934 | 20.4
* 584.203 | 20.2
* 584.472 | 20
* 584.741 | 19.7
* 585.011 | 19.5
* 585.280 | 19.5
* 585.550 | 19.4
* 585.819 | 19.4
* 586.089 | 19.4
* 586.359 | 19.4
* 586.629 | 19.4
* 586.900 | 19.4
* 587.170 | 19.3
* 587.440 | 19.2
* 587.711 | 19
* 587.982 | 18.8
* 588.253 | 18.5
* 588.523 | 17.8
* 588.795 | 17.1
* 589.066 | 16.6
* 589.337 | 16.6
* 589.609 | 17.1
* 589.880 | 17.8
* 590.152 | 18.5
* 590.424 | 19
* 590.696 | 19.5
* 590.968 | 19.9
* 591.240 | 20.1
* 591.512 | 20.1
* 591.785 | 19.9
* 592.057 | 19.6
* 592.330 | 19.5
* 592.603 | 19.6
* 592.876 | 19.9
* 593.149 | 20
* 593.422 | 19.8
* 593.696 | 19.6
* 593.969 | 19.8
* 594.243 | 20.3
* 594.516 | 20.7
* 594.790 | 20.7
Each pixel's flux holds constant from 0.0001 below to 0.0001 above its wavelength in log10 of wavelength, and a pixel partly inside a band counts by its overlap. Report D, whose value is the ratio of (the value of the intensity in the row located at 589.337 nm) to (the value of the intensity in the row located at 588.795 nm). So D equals 0.971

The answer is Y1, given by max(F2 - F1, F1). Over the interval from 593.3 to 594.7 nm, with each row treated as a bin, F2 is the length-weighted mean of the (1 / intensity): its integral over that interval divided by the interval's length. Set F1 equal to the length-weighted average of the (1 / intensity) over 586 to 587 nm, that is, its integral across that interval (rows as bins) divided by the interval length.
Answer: 0.0515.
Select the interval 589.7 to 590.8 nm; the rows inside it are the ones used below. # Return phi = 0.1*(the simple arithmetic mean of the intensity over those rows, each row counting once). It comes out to 1.87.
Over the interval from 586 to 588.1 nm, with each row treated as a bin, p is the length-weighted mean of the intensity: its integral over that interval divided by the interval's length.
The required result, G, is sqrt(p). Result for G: 4.39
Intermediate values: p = 19.2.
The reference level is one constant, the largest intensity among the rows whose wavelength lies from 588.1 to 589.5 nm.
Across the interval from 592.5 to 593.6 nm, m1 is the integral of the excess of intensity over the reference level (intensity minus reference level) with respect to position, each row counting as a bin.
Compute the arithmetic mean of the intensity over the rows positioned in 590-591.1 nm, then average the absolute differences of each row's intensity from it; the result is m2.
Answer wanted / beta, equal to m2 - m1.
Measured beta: -1.0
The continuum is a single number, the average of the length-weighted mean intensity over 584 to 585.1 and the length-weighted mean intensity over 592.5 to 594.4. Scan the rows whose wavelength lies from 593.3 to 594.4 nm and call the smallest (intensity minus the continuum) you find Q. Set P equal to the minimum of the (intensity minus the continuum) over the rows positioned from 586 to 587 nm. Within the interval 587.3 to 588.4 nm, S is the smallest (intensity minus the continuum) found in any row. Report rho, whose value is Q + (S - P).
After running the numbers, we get -1.2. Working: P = -0.48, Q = -0.28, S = -1.4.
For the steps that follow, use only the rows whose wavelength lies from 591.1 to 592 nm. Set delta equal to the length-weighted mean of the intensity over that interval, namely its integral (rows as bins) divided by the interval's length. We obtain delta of 20.0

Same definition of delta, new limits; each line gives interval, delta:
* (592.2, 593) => 19.7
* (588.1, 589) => 17.7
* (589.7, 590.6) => 18.4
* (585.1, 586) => 19.4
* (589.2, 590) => 17.2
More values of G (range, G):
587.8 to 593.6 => 4.34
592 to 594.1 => 4.44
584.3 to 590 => 4.33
